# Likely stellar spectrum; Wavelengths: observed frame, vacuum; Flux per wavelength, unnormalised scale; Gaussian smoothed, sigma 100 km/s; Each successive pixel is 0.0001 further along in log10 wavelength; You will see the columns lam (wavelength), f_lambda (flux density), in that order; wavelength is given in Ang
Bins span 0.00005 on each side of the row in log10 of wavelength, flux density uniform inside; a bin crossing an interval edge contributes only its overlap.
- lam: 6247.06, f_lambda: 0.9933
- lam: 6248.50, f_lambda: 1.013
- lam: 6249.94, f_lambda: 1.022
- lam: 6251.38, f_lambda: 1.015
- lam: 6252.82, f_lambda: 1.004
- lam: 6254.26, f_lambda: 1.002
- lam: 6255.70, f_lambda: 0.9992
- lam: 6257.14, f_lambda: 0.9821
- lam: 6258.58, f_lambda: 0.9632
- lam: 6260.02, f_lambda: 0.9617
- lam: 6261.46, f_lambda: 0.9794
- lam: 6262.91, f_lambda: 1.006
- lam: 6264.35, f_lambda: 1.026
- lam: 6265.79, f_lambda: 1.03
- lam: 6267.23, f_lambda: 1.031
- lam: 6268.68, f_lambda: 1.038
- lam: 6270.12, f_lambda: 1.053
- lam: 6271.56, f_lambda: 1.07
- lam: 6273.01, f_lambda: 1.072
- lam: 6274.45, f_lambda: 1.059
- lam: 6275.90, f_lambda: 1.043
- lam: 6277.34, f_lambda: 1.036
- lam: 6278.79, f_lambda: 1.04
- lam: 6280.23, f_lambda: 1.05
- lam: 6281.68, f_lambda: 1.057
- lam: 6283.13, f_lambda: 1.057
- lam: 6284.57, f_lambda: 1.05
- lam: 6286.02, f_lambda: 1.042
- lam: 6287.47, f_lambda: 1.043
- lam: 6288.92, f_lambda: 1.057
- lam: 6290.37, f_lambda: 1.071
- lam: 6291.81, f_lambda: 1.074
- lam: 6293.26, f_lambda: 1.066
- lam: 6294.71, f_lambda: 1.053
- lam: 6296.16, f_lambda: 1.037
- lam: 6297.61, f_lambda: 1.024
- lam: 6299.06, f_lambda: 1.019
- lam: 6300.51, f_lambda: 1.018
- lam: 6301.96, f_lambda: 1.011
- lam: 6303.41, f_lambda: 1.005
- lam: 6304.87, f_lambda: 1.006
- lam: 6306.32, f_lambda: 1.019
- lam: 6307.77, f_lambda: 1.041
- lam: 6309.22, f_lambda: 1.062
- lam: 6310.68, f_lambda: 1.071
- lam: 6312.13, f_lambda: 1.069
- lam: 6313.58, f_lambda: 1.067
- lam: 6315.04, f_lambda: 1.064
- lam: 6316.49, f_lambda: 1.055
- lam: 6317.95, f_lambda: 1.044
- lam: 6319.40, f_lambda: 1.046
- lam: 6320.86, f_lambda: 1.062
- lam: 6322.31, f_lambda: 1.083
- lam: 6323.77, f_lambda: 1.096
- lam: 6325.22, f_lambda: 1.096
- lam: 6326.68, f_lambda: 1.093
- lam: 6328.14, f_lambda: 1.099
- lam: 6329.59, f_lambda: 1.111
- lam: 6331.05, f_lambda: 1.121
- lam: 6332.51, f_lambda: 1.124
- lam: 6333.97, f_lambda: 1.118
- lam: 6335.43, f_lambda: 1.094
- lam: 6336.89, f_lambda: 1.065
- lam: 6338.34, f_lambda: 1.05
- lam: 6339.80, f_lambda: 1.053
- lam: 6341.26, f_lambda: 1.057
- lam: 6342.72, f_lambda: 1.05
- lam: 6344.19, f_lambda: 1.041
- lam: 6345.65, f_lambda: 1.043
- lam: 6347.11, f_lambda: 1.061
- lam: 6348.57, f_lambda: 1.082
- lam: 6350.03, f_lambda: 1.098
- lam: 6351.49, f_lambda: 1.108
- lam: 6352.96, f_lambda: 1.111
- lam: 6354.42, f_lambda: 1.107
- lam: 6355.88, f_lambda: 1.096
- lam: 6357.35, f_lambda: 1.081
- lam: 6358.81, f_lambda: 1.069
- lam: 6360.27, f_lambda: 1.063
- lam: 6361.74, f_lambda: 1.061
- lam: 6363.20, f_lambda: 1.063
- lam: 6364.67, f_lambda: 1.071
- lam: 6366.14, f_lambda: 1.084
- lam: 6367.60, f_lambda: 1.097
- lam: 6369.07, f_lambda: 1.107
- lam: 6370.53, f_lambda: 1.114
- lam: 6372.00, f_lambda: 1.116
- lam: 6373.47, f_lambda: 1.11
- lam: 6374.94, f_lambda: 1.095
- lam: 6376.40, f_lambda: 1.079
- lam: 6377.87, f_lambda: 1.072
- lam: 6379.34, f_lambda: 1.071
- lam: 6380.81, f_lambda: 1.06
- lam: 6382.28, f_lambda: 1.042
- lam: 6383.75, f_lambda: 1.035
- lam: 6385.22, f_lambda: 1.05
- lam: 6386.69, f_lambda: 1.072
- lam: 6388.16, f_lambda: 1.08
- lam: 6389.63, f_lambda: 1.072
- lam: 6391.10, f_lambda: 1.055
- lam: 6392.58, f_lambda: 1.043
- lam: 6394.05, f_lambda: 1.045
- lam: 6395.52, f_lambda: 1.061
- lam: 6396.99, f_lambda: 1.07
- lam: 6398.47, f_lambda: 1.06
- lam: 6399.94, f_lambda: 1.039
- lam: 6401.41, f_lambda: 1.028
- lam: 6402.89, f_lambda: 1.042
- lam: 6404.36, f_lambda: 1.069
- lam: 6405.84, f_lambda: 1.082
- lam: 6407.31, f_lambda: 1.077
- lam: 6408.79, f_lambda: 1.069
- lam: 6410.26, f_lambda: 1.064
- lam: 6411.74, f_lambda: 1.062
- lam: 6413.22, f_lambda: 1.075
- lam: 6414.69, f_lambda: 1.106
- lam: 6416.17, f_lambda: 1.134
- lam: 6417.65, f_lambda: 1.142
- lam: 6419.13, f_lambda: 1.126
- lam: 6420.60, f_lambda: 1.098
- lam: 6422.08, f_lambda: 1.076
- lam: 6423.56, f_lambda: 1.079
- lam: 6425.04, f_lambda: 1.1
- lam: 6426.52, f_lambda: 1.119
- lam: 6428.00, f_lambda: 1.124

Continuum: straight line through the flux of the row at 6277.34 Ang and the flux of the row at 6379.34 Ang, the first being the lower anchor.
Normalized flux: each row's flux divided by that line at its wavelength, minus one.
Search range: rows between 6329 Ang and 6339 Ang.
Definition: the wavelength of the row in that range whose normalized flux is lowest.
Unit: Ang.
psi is 6338.34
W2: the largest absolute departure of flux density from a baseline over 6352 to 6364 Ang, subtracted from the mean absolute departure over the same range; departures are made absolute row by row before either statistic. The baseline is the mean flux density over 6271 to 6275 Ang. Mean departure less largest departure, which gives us -0.026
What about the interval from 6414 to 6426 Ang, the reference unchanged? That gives -0.034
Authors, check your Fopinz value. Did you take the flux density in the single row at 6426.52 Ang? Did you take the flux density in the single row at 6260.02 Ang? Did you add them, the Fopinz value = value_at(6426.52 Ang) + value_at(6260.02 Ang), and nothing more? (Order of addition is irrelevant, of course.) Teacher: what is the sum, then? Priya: 2.08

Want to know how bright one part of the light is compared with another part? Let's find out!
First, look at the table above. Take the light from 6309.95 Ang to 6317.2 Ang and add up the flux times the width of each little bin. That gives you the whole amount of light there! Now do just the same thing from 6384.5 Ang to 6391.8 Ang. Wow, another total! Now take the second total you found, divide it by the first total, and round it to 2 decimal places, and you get 1.01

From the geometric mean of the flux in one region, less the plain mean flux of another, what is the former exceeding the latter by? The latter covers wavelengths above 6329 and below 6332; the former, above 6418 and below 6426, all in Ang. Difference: -0.020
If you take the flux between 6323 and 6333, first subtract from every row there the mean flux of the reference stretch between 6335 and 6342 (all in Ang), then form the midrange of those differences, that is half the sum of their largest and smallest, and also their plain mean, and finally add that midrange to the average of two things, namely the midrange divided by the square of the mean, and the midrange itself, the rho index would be 13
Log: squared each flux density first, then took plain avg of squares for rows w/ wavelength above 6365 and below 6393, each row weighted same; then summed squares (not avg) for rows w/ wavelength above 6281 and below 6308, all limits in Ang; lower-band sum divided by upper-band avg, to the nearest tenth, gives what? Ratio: 17.7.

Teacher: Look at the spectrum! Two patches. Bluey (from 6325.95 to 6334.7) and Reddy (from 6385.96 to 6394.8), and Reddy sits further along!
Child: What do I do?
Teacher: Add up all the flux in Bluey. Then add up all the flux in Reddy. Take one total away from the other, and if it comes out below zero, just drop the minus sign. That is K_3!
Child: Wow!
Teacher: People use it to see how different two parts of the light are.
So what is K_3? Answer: 0.30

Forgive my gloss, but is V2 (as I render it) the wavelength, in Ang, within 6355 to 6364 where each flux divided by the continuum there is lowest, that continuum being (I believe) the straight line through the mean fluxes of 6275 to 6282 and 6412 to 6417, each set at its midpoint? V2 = 6361.74 Ang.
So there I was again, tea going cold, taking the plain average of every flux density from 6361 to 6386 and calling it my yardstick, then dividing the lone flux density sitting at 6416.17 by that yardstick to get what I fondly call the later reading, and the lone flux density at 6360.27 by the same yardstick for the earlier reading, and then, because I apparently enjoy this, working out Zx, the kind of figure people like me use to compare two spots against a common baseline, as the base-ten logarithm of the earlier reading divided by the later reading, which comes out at -0.028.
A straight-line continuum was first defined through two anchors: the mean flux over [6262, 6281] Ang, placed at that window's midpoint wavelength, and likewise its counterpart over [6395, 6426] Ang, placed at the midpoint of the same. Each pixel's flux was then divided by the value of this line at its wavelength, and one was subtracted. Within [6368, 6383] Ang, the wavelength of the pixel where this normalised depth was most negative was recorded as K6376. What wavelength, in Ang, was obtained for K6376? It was 6382.28 Ang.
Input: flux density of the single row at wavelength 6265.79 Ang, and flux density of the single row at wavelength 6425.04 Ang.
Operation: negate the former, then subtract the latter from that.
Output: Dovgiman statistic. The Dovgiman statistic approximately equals -2.130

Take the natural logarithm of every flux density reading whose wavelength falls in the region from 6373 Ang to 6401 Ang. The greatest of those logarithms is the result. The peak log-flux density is 0.10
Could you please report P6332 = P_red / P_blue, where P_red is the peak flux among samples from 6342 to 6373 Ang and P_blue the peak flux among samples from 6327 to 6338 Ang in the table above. 0.99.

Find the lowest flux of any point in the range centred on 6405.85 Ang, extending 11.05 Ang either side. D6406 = 1.028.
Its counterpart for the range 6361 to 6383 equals 1.042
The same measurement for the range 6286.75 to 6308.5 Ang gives 1.005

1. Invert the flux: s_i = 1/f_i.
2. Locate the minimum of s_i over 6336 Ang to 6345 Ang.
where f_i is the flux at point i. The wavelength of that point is 6336.89 Ang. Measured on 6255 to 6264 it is 6262.91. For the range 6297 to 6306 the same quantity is 6297.61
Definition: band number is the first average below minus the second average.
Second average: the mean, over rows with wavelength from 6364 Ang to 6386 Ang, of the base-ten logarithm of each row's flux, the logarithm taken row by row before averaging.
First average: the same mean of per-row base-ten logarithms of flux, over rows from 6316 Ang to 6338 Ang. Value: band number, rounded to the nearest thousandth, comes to 0.003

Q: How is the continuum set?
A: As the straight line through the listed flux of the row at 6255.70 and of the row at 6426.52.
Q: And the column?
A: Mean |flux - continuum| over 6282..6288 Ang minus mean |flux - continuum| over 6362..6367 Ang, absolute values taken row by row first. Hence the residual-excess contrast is 0.020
